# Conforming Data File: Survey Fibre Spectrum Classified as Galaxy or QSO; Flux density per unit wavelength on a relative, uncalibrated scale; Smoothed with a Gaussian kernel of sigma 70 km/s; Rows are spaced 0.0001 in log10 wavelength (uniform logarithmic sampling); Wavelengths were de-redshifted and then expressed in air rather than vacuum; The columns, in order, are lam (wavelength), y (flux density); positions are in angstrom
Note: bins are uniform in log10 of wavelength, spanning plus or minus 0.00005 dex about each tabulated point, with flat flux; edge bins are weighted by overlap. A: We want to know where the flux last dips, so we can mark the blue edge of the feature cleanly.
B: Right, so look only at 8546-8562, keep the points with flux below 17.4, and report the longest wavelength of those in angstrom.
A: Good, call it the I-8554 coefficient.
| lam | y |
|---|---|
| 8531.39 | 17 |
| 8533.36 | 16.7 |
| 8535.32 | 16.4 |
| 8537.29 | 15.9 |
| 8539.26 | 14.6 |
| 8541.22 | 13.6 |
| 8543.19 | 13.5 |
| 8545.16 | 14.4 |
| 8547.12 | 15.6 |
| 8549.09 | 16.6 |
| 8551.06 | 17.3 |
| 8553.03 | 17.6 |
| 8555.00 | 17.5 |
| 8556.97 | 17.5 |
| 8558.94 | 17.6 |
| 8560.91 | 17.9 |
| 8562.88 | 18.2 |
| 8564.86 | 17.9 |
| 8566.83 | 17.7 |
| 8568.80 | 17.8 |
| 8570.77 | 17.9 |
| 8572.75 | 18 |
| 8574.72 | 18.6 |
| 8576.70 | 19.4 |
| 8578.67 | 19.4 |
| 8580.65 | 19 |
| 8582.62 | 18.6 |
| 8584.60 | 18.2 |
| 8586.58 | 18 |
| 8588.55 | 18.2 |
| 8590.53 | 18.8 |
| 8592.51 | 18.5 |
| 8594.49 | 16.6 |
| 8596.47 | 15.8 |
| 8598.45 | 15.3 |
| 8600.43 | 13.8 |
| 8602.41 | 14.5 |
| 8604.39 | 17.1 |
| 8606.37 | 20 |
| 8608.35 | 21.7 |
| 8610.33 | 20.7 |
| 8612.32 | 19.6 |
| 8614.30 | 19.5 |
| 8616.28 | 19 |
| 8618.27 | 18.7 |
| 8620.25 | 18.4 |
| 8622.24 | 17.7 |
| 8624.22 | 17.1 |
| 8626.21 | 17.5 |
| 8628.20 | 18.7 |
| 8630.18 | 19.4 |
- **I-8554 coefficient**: 8551.06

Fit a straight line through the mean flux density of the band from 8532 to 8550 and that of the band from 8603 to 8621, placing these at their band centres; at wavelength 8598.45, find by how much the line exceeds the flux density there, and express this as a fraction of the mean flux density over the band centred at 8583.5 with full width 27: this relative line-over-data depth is 0.18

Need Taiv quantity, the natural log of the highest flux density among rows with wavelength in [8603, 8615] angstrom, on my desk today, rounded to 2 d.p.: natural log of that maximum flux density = 3.08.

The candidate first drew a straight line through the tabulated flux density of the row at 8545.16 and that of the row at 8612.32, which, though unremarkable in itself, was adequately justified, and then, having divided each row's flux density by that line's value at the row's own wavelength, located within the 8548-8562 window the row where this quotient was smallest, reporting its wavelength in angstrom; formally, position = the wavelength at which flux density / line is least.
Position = 8549.09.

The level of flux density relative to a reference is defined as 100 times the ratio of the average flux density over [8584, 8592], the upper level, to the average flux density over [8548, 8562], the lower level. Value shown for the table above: 105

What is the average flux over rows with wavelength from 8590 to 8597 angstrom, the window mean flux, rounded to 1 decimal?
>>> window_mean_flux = 17.4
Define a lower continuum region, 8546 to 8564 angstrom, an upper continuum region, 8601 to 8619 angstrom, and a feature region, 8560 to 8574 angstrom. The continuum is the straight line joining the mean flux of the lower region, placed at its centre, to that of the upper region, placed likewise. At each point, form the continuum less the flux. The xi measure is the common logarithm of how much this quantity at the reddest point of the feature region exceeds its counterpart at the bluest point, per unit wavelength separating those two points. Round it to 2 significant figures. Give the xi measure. -1.7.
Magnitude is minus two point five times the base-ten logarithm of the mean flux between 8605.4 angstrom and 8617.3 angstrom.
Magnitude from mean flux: -3.26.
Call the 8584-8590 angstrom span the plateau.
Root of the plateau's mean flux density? 4.26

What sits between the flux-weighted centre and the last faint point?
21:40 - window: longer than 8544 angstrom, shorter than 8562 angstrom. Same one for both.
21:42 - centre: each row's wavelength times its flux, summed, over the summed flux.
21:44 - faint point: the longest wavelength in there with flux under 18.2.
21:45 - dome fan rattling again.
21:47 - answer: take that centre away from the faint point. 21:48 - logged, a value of 7.6 angstrom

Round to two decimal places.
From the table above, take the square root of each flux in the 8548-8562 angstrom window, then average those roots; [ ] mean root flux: 4.17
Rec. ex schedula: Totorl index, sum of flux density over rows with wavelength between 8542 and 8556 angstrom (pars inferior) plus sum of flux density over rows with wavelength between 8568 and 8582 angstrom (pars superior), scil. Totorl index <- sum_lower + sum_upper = 243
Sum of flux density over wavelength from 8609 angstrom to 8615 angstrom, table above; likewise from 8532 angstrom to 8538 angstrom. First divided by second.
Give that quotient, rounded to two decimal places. 1.22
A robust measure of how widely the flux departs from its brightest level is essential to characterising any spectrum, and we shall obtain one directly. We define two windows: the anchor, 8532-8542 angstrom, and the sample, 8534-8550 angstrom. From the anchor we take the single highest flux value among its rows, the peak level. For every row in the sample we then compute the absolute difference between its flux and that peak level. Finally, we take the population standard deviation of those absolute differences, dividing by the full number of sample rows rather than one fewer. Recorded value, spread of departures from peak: 1.1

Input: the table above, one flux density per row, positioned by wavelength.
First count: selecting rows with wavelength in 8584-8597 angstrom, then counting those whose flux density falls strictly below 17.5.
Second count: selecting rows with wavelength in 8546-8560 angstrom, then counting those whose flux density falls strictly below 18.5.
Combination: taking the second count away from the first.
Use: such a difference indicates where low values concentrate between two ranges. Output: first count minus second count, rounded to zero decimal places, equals -5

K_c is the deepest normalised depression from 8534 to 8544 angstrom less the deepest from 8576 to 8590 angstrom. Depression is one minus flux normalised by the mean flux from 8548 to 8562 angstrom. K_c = 0.3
